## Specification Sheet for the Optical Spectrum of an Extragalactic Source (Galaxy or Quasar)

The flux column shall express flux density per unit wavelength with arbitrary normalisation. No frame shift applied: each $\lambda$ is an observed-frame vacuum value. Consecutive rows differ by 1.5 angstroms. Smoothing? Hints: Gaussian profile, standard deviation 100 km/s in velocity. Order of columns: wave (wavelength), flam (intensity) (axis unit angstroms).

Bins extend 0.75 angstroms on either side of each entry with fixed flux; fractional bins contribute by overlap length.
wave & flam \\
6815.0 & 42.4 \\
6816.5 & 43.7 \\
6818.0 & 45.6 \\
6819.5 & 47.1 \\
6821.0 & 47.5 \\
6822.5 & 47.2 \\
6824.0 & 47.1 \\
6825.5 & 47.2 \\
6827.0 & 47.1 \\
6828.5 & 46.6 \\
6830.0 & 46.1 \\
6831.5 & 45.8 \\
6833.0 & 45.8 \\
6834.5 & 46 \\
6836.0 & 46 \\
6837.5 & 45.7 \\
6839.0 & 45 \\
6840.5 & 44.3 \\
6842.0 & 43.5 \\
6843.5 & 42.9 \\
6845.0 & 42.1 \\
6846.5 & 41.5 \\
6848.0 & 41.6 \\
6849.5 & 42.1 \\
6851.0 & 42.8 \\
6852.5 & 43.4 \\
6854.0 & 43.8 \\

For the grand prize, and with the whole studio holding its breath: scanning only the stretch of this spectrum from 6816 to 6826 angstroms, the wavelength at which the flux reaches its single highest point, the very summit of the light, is 6821.0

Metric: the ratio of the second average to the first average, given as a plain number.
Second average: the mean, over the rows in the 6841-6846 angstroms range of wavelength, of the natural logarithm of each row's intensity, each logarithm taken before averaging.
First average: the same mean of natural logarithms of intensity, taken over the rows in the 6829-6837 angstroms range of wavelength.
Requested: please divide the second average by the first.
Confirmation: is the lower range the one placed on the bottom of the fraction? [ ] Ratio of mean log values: 0.982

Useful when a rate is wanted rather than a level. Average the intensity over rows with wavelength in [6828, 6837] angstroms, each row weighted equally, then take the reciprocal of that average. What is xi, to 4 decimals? 0.0217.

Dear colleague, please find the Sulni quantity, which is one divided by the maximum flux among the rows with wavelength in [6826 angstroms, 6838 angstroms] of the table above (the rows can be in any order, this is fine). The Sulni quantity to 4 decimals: 0.0212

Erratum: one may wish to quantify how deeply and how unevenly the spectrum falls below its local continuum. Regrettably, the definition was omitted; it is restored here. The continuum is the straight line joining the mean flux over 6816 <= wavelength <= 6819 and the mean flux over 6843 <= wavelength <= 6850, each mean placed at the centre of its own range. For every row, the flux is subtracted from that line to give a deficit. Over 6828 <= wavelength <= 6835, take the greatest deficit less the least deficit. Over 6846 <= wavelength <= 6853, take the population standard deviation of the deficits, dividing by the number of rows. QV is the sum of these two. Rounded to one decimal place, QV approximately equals 1.4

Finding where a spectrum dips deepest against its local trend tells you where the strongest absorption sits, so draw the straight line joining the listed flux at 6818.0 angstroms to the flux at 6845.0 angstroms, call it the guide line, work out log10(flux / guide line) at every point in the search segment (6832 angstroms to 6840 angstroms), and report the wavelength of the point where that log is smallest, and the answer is 6833.0 angstroms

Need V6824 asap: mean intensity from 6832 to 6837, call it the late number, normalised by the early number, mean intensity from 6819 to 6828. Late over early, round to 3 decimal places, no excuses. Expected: 0.973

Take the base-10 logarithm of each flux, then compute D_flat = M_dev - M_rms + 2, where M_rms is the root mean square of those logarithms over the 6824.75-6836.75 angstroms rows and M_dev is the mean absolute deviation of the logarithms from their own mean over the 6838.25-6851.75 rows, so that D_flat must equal 0.344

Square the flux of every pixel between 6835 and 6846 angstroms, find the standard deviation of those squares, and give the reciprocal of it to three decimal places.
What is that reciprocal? 0.008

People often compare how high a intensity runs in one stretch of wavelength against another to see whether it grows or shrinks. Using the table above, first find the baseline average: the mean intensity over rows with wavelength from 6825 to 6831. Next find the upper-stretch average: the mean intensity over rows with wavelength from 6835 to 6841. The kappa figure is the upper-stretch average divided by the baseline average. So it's 0.97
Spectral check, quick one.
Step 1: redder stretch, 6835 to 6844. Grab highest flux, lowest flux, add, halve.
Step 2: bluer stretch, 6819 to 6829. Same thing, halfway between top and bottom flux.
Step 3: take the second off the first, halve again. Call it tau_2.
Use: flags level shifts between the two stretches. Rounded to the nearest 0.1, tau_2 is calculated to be -1.3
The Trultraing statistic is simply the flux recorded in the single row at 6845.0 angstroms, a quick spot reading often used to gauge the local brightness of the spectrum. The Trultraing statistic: 42.1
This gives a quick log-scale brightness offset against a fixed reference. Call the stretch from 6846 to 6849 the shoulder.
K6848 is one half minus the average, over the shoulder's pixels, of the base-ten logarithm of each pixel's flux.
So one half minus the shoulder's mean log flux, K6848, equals -1.12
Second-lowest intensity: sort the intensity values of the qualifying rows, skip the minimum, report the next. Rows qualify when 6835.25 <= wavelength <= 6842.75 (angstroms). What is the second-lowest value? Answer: 44.3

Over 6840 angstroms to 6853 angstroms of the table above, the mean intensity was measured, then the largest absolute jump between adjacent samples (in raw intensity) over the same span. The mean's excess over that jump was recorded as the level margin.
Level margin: 42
